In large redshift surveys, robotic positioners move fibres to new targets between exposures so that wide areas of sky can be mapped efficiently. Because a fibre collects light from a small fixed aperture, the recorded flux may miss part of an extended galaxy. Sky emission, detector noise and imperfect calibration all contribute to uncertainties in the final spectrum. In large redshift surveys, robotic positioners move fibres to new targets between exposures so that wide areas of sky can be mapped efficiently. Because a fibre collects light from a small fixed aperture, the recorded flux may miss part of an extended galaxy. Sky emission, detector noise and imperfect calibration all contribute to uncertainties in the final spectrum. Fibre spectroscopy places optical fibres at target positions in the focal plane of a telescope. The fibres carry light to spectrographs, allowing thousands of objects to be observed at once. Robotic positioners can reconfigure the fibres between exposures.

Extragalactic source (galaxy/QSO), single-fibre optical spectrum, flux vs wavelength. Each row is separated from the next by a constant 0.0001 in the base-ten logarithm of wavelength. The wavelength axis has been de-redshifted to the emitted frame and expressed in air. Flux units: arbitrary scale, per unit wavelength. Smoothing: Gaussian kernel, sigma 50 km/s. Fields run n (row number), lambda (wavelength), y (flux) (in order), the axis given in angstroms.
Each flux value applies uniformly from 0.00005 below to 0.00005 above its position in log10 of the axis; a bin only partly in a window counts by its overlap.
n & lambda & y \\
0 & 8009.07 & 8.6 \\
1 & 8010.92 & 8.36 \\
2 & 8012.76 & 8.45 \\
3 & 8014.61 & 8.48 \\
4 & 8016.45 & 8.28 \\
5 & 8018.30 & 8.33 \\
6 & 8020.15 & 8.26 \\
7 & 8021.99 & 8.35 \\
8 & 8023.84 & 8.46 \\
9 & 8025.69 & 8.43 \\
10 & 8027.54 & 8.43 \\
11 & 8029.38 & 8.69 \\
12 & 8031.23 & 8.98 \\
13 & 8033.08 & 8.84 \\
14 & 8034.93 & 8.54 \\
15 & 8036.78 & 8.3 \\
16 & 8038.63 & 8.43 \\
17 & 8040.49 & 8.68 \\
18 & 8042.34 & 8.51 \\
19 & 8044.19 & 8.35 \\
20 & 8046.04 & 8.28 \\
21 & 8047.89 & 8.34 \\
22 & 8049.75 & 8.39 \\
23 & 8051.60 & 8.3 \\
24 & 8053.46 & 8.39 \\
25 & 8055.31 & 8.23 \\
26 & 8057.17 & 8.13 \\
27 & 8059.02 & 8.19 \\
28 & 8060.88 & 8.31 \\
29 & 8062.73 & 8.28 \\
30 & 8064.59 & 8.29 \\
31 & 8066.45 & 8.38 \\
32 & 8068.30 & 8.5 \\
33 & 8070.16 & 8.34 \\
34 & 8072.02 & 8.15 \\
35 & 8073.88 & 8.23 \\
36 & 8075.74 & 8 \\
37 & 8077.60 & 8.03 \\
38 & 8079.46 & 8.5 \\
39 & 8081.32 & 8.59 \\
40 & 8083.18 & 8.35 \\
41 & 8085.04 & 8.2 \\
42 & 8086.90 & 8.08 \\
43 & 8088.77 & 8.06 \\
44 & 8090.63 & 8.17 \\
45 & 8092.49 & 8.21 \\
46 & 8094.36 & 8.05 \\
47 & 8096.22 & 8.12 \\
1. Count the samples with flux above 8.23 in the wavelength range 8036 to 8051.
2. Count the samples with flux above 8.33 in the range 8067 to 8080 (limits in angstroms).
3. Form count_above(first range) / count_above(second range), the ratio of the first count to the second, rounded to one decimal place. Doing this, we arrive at 2.7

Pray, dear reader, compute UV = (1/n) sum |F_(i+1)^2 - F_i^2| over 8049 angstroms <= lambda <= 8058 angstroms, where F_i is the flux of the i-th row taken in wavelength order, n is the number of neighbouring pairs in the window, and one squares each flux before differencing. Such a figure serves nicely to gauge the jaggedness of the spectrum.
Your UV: 1.8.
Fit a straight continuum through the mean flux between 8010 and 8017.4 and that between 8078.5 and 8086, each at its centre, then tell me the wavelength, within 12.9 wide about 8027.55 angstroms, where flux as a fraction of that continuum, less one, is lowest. 8021.99 angstroms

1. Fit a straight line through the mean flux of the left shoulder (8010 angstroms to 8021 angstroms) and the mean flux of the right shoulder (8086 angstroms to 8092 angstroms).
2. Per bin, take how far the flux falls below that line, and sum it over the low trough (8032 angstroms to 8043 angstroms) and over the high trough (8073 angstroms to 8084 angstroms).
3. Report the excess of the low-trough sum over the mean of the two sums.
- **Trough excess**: -0.4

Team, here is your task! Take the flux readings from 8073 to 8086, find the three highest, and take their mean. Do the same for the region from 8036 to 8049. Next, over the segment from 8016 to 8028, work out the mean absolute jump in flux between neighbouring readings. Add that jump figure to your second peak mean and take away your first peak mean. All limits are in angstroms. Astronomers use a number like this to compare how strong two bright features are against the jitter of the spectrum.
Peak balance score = 0.12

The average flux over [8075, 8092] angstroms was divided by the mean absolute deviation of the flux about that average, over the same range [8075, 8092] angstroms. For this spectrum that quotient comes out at 47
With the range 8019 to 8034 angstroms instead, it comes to 40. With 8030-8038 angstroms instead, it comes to 35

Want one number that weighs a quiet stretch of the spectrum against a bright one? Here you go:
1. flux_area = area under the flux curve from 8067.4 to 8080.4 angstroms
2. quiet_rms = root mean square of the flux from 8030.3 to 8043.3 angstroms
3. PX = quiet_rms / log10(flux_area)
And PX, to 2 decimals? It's 4.24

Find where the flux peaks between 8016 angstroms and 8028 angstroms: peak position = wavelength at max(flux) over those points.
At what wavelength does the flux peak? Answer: 8023.84 angstroms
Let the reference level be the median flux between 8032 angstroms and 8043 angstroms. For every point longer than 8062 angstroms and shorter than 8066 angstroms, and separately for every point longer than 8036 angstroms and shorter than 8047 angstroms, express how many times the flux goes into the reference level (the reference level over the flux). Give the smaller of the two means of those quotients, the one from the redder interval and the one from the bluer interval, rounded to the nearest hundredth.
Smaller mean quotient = 1.01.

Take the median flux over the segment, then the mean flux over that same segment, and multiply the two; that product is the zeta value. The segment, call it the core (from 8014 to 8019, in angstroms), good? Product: 70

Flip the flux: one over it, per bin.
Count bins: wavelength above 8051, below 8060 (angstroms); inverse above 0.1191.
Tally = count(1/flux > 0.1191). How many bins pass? 5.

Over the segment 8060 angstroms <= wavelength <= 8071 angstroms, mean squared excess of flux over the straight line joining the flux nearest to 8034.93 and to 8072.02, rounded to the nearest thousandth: 0.027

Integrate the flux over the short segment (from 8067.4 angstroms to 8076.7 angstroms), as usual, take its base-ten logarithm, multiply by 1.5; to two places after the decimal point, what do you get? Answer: 2.83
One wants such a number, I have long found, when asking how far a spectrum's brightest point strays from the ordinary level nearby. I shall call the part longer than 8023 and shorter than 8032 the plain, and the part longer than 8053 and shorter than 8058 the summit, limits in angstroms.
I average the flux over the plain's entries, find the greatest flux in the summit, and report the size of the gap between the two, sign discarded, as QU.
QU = 0.21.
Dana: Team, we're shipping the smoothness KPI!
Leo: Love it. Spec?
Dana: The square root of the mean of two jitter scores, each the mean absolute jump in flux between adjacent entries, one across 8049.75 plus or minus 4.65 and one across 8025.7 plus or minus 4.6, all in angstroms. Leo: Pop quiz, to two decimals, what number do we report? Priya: 0.29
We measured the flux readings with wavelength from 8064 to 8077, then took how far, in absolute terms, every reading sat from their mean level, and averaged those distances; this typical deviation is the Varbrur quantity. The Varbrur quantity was 0.12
